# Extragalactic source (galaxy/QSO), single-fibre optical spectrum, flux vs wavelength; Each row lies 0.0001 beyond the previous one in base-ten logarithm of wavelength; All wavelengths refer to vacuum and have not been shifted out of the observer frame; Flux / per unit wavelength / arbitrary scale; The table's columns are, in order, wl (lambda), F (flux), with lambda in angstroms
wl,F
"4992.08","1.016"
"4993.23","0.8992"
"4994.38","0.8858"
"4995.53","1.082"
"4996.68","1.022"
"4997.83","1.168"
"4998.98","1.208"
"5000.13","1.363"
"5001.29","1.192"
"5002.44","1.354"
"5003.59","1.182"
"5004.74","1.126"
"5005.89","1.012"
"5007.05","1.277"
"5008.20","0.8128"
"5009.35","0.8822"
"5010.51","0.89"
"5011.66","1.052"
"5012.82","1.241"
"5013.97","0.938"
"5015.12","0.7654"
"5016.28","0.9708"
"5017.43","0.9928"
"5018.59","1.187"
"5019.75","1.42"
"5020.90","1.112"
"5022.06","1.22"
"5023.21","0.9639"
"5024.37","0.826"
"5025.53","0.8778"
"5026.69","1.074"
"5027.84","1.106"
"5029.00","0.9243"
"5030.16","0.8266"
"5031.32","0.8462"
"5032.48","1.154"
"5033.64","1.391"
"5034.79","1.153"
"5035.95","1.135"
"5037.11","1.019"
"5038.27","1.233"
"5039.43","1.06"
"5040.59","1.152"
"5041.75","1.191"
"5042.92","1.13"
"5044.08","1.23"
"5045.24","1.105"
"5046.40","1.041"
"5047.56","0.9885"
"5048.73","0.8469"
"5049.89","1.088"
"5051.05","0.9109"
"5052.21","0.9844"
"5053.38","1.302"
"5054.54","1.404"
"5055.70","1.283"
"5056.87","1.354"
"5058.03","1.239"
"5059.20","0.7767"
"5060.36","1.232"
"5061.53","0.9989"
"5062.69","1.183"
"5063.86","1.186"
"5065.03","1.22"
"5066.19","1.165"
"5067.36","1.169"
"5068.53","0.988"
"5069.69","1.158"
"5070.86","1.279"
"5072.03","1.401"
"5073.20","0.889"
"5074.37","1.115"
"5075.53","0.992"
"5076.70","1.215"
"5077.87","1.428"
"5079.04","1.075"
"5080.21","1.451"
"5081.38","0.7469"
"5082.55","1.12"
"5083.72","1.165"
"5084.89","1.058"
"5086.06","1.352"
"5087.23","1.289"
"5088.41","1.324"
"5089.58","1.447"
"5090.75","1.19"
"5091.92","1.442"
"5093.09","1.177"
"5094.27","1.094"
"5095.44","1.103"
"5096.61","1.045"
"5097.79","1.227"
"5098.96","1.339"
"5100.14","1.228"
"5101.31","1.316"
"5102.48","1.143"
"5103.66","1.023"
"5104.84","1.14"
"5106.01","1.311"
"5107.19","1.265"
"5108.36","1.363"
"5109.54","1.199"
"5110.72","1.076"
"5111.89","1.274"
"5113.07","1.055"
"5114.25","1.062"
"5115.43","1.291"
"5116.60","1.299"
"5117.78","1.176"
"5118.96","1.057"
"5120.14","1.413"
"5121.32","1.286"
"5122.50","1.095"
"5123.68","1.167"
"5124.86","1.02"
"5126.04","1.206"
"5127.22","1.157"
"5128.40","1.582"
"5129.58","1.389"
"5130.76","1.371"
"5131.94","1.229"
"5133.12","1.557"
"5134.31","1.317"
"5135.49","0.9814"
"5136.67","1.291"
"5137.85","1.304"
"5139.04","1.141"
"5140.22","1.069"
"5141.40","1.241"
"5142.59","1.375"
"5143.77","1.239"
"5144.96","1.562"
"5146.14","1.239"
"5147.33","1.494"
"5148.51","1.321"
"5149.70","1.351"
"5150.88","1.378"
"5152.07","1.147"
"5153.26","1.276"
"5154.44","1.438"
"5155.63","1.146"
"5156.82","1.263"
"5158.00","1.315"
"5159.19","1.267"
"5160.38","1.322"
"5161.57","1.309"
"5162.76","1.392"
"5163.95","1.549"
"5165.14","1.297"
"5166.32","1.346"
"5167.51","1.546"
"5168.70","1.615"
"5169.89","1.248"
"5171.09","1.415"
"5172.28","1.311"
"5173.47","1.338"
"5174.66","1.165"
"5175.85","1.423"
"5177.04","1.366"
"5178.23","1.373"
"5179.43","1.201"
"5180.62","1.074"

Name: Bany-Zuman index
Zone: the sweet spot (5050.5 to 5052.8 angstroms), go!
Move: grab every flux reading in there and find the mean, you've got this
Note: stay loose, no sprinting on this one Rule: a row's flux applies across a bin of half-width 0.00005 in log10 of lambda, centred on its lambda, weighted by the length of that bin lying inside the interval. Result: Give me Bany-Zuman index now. 0.95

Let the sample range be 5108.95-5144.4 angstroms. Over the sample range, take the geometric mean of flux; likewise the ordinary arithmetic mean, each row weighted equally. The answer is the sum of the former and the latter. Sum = 2.45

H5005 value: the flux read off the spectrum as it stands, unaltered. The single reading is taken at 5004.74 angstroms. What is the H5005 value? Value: 1.126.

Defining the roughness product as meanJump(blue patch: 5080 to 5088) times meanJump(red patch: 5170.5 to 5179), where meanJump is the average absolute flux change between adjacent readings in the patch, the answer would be 0.028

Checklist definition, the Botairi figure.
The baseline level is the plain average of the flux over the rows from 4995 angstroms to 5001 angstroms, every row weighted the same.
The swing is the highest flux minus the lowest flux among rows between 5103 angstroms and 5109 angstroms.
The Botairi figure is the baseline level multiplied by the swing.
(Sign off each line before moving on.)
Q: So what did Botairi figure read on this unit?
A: 0.40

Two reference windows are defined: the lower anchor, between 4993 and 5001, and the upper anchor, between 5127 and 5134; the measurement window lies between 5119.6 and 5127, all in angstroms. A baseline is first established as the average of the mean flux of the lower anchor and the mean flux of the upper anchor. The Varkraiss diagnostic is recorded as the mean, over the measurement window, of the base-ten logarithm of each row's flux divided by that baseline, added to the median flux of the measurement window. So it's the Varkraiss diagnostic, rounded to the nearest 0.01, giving 1.17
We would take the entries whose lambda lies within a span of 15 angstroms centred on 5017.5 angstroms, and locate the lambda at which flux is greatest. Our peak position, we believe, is 5019.75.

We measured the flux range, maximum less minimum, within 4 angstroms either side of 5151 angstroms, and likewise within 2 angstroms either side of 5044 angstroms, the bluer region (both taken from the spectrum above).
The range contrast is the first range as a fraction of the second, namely 2.8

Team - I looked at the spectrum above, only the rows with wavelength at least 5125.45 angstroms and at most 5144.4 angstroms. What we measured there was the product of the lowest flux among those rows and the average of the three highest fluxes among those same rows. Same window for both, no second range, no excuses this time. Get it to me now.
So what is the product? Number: 1.48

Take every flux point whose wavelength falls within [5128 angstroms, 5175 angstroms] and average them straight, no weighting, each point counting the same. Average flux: 1.33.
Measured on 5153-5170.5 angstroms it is 1.36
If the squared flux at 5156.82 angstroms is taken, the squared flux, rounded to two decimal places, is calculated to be 1.60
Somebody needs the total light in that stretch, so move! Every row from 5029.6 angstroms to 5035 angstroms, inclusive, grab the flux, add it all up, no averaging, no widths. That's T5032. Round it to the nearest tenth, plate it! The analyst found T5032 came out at 5.4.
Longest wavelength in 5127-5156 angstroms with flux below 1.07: 5140.22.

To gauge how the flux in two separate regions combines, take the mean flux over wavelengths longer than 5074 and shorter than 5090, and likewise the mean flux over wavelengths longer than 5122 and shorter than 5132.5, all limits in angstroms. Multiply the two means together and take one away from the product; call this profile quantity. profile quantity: 0.49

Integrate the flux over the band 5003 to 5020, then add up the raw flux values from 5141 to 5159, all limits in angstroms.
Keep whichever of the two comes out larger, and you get 19.8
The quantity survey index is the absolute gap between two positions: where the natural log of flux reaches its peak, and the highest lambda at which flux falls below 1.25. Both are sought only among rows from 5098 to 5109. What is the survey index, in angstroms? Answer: 3.5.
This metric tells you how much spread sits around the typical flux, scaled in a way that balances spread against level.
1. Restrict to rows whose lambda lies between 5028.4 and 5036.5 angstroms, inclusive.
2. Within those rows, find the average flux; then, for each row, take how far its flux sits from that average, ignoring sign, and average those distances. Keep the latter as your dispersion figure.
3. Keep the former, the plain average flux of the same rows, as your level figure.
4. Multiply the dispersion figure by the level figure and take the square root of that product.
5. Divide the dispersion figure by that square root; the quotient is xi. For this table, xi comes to 0.40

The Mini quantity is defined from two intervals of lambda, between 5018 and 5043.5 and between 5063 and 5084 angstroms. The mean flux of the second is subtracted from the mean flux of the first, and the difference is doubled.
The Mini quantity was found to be -0.13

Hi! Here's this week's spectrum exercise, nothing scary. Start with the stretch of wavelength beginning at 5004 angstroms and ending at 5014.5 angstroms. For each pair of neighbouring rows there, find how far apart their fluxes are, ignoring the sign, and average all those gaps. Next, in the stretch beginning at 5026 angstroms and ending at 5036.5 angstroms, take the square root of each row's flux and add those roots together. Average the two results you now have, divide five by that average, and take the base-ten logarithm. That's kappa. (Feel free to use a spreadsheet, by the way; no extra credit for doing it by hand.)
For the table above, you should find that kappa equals 0.024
